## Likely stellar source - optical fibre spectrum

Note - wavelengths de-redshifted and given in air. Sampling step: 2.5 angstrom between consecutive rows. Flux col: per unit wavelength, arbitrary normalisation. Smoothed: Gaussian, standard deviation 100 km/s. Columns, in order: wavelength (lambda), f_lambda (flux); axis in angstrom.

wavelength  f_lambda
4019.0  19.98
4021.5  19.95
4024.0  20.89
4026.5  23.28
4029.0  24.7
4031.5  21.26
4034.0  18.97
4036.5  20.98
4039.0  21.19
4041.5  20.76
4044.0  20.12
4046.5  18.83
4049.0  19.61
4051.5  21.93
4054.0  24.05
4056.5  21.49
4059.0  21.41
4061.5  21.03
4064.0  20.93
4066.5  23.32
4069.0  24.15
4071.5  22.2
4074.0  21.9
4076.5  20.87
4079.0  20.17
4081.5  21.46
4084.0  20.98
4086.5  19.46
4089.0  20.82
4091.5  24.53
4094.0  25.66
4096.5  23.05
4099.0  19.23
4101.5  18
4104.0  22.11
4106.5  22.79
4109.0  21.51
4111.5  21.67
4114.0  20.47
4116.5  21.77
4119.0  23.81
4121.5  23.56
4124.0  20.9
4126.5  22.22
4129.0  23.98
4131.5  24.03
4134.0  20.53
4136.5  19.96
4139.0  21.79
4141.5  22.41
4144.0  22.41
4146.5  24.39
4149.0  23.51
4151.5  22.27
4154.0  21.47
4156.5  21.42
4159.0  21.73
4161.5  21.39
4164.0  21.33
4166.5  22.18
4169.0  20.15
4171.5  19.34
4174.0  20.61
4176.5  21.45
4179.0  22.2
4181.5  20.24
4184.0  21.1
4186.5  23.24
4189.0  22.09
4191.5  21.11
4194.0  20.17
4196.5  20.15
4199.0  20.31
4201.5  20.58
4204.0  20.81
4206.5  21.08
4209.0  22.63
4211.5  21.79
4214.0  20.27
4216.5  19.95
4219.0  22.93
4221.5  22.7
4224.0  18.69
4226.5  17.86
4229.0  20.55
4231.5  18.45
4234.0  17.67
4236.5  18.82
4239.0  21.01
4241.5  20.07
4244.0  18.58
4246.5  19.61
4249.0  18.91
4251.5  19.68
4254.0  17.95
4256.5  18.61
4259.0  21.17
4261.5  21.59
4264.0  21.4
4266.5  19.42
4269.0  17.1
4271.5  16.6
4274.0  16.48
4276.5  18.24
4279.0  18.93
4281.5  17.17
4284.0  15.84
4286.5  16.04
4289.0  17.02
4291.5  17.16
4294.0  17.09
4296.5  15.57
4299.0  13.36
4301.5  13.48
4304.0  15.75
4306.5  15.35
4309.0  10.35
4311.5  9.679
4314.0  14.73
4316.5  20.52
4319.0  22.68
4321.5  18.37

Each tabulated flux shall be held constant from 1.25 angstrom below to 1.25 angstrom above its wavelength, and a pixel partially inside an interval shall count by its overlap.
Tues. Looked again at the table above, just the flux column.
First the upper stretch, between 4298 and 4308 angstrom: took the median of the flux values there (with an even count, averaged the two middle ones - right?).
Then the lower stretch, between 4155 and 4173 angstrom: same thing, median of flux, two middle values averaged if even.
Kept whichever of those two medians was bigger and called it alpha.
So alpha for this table 21.4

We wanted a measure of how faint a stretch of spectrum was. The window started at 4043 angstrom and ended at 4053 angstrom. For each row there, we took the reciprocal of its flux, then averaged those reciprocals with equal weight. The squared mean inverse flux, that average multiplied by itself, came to 0.0025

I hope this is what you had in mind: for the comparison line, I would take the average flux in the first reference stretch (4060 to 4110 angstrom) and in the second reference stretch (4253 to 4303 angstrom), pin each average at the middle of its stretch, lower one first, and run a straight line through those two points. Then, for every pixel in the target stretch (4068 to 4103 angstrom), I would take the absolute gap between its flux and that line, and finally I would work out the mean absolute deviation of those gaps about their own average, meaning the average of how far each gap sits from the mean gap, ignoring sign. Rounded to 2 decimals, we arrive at 0.99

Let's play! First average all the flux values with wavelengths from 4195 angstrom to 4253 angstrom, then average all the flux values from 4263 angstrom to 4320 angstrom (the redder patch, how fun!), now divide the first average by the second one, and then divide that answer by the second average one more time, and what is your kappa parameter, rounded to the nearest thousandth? 0.074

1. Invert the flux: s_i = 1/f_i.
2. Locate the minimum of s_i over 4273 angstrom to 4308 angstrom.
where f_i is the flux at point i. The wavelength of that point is 4279.0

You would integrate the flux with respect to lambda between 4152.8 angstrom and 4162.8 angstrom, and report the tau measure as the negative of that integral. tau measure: -215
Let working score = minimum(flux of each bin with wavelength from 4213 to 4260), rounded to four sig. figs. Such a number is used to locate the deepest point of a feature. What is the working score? 17.67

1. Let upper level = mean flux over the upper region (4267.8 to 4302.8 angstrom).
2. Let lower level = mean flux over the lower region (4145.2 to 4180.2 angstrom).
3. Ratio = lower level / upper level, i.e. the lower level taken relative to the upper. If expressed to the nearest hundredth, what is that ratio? 1.32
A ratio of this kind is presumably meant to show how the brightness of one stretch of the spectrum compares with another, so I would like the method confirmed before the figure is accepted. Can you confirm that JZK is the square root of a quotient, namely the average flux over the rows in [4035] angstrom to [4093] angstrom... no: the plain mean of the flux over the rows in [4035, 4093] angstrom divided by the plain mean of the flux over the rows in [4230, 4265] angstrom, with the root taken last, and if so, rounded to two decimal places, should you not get 1.05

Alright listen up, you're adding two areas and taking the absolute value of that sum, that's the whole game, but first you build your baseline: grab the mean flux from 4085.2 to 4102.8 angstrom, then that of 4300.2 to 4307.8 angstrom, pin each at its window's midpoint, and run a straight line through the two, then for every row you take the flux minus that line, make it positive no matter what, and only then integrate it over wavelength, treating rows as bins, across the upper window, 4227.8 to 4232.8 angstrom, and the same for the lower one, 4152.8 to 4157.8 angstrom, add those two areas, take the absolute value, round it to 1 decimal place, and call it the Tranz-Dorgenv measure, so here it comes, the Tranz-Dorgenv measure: 20.8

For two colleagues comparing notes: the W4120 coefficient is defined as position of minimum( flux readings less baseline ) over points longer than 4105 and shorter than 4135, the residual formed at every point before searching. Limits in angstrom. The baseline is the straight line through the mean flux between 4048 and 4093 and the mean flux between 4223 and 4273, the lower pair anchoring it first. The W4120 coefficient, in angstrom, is 4114.0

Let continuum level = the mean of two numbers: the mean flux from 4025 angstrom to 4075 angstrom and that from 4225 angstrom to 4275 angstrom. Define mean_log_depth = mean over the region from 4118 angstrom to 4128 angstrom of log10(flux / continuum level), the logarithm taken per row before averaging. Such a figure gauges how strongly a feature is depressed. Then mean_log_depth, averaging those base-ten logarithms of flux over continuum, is 0.05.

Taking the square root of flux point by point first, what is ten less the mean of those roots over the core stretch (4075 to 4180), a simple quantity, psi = 5.34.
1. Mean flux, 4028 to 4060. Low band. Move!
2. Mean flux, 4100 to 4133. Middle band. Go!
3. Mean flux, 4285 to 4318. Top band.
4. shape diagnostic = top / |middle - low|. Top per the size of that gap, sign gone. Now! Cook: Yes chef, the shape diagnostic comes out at 17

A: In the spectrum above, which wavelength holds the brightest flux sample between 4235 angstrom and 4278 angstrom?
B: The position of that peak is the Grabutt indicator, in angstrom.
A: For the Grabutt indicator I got 4261.5 angstrom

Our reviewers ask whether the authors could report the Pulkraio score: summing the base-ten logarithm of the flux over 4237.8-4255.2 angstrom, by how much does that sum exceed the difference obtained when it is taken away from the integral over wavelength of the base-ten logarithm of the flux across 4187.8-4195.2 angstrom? 8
